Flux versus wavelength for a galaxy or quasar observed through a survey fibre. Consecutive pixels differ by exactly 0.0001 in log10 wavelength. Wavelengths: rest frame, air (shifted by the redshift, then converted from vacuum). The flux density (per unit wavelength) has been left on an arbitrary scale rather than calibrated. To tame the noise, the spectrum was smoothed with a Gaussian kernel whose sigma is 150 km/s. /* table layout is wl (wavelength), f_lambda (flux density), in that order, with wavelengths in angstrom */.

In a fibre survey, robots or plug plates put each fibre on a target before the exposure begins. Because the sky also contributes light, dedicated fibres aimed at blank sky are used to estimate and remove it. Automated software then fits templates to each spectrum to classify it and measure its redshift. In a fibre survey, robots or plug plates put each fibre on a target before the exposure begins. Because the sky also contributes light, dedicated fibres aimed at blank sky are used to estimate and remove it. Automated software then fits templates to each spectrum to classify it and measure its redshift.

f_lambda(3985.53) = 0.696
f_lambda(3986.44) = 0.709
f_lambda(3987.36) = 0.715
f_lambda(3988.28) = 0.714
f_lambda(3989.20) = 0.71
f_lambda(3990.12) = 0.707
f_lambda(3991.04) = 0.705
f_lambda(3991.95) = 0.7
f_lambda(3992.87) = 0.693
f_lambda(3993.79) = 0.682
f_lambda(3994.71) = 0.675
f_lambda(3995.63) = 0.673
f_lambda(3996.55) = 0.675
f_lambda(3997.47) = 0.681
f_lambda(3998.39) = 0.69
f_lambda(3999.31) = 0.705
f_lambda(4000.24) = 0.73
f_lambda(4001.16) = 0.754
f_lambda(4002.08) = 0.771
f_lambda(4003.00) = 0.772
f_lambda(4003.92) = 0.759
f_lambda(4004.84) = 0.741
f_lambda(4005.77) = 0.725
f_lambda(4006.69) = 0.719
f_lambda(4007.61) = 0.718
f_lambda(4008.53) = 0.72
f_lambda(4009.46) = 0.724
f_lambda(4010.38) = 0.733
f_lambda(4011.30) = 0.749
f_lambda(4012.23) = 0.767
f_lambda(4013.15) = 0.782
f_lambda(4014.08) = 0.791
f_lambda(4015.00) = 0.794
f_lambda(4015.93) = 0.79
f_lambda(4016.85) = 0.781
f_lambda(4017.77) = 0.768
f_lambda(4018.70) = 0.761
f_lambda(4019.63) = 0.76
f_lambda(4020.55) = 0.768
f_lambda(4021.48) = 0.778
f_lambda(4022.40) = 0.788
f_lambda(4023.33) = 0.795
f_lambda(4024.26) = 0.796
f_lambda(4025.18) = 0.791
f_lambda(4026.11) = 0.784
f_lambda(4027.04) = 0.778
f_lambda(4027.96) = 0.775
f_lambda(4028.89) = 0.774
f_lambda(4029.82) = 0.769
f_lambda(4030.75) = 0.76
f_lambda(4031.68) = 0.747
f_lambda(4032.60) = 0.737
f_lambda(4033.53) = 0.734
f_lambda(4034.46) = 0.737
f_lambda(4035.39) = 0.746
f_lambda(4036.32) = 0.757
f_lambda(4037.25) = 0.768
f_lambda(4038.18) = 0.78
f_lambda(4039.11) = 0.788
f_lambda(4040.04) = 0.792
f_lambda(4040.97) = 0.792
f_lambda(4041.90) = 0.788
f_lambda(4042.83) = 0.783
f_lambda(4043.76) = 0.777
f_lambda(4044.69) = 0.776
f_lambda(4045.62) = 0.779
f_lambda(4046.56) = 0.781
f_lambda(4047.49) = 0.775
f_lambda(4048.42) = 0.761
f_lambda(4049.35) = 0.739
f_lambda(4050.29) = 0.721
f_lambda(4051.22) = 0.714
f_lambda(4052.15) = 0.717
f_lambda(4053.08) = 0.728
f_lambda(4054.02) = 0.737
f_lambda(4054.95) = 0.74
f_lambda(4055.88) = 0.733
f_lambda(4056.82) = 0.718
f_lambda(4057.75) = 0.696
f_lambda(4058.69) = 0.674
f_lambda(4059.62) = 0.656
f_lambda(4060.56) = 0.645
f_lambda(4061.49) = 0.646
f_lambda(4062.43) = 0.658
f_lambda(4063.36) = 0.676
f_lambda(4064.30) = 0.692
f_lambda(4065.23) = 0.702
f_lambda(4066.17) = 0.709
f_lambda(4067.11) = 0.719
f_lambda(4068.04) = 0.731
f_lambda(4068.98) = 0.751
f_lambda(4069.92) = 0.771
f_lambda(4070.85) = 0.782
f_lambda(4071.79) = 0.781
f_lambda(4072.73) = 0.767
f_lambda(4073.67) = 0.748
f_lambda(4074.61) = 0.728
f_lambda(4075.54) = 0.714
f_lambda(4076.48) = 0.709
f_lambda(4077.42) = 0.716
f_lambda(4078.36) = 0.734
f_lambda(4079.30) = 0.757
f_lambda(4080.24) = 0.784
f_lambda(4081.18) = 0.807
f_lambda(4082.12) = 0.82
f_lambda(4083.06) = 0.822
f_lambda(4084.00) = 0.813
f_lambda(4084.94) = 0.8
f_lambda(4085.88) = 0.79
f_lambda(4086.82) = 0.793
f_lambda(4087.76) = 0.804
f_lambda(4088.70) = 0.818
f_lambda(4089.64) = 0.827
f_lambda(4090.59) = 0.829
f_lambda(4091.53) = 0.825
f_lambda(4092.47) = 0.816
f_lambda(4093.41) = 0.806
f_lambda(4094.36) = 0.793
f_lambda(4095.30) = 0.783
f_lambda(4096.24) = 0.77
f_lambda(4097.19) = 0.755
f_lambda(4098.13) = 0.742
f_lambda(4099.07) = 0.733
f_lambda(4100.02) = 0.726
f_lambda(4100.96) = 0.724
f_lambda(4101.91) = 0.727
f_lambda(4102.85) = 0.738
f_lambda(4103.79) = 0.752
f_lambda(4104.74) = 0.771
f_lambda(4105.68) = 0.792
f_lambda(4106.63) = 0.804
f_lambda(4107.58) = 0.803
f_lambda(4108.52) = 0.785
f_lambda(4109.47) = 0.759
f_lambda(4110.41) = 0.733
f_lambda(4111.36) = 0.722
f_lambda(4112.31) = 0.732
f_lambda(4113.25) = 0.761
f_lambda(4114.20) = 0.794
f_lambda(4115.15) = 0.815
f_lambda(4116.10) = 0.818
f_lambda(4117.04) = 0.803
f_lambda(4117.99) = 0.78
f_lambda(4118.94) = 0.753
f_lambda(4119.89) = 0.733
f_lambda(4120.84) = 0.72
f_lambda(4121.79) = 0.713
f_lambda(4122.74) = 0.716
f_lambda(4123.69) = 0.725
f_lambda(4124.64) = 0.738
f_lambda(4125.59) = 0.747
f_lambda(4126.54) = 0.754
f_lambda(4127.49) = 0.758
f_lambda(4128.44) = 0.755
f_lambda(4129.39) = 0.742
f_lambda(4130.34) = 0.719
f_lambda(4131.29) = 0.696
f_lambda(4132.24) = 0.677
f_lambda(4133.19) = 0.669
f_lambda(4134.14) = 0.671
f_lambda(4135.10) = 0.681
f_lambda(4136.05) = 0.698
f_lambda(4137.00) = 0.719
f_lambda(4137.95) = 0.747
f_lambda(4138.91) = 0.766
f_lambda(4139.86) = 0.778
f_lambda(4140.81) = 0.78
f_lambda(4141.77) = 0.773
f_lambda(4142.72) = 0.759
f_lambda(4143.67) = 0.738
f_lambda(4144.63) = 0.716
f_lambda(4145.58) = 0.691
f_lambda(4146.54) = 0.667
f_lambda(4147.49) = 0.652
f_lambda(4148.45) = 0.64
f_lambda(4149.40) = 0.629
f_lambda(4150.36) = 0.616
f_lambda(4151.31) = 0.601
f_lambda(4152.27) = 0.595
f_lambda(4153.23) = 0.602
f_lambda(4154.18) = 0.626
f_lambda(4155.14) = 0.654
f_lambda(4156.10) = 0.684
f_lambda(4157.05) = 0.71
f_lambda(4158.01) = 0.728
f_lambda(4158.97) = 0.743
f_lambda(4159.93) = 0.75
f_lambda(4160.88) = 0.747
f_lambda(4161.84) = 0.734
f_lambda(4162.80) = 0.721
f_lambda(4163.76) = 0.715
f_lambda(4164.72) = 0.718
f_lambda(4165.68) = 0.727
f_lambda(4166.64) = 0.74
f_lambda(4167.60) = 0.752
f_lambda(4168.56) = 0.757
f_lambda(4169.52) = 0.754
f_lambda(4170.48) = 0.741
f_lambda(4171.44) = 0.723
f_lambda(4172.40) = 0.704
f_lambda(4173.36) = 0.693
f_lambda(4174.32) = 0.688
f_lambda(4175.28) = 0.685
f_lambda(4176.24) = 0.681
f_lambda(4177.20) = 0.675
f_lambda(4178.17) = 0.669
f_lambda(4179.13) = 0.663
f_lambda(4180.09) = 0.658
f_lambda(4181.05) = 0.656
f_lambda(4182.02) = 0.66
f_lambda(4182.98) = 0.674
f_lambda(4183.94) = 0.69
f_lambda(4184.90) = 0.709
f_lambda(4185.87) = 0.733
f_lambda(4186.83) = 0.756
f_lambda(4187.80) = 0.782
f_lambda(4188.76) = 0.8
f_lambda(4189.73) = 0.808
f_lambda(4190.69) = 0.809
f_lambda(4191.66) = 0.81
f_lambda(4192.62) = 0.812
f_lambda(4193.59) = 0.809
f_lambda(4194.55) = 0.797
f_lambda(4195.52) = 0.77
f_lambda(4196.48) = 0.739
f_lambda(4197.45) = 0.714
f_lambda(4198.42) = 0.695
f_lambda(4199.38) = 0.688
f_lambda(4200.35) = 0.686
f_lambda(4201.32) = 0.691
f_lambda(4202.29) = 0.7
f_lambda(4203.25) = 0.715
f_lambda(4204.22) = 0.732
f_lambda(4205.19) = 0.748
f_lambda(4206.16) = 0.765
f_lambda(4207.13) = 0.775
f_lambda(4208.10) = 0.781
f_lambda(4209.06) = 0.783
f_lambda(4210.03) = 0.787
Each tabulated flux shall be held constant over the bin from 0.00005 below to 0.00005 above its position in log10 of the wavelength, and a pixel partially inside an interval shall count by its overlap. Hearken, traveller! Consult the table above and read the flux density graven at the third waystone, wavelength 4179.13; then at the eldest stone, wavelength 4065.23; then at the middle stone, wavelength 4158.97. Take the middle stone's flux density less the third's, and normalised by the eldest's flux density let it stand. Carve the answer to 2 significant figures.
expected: 0.11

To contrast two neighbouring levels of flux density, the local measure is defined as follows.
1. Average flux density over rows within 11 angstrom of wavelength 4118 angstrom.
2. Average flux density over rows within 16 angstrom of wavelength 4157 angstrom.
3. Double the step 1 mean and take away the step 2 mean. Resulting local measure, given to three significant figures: 0.814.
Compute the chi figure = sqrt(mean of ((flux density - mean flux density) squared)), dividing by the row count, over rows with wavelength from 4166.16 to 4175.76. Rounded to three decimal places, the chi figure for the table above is 0.027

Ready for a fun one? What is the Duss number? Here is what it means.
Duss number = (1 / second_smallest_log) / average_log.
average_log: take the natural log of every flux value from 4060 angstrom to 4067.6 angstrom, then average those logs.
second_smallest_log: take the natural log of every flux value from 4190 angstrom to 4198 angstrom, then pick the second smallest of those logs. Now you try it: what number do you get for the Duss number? 8.6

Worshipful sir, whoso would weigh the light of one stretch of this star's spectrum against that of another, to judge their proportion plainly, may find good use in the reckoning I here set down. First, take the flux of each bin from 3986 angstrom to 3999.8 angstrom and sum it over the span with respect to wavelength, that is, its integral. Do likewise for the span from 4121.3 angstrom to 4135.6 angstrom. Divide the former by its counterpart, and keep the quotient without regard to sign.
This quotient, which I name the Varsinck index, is 0.94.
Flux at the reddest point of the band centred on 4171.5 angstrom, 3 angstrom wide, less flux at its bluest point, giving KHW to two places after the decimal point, -0.04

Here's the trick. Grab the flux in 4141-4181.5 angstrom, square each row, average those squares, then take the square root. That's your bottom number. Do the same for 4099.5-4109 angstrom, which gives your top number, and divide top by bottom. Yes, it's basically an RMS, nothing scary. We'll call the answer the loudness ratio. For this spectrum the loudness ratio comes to 1.10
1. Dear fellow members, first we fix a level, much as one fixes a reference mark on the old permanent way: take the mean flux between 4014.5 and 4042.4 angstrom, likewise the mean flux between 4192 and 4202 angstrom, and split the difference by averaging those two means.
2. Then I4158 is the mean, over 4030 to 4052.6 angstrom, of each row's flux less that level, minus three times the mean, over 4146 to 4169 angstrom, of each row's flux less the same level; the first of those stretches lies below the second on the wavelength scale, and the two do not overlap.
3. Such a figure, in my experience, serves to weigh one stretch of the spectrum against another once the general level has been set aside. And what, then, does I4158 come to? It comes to 0.210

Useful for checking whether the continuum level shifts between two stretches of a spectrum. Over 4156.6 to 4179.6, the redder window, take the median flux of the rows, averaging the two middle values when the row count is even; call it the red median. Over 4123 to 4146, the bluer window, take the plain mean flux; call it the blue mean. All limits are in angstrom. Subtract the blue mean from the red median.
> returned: -0.01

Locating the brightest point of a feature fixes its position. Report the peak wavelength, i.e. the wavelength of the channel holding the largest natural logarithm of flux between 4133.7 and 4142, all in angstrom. 4140.81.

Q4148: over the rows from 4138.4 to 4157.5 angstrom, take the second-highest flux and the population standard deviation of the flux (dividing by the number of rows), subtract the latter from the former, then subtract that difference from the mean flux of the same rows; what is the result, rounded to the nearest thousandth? -0.031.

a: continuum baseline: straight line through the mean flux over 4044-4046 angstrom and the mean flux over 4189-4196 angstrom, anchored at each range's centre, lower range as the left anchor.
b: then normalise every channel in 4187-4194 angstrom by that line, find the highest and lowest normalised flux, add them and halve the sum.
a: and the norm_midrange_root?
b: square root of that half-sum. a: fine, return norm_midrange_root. 1.00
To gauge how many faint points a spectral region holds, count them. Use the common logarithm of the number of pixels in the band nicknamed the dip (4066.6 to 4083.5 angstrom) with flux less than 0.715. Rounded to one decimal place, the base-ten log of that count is 0.3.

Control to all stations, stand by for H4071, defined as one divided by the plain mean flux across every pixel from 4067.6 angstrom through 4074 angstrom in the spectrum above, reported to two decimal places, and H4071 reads 1.31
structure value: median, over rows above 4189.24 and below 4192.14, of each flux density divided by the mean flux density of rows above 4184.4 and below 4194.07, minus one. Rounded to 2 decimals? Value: 0.03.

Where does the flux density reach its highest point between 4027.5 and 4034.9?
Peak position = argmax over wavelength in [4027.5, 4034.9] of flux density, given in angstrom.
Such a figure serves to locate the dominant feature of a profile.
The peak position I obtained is 4027.96 angstrom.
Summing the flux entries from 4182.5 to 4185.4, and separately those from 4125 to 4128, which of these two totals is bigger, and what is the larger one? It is 2.26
